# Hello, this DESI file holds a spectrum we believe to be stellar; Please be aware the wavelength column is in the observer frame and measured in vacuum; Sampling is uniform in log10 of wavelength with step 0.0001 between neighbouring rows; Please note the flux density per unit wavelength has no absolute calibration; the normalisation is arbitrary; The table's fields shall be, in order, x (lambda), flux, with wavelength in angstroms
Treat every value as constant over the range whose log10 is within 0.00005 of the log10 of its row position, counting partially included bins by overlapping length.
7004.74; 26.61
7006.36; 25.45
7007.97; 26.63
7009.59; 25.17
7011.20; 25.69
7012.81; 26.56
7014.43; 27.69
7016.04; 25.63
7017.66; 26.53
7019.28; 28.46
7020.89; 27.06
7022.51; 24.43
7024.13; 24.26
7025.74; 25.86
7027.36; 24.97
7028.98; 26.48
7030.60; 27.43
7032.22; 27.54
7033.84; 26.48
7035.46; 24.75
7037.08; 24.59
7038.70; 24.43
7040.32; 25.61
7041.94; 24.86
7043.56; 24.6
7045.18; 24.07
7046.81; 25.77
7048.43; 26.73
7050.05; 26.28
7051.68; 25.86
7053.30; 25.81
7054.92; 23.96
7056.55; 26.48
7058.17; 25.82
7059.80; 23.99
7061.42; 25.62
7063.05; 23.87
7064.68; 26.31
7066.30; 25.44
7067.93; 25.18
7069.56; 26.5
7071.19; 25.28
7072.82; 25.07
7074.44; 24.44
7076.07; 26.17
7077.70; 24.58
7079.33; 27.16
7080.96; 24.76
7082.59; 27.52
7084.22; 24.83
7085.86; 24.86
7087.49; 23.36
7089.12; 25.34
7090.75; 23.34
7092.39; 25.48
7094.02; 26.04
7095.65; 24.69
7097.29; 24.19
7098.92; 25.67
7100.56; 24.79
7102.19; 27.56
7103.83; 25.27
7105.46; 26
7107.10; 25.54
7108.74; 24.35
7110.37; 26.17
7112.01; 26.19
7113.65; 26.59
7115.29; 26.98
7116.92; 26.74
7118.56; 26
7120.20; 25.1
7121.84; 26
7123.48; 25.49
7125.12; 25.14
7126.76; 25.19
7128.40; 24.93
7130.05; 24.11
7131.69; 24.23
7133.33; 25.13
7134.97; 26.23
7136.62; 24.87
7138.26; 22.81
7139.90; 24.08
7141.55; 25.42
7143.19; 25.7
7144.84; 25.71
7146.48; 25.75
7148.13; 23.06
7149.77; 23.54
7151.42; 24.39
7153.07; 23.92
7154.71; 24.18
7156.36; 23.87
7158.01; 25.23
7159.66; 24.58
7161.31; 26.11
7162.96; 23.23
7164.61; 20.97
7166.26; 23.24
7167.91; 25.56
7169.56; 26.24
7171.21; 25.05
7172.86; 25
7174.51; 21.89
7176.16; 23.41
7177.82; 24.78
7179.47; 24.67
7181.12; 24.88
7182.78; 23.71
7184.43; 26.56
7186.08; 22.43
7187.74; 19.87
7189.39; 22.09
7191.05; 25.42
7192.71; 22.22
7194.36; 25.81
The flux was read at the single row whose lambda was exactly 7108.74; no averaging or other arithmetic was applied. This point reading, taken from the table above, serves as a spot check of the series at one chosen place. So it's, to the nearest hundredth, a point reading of 24.35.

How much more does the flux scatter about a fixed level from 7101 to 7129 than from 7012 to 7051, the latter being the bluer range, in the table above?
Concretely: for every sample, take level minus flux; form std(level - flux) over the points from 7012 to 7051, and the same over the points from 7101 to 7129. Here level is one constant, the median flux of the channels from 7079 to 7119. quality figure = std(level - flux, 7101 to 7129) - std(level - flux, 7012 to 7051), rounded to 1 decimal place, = -0.4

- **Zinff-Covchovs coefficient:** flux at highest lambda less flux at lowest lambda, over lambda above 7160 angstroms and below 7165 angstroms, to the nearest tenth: -5.1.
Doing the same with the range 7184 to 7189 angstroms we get -6.7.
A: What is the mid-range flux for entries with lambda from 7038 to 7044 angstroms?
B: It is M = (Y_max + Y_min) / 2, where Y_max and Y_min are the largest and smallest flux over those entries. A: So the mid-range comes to 25.0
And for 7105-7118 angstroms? 25.7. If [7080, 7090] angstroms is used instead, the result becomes 25.4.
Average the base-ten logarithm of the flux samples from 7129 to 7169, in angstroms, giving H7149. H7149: 1.39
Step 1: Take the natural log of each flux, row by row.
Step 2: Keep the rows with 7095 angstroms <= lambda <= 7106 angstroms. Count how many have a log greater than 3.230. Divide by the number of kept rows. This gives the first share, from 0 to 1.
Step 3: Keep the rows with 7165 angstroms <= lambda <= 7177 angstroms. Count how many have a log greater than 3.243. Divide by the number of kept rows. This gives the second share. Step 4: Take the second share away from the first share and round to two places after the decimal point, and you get 0.29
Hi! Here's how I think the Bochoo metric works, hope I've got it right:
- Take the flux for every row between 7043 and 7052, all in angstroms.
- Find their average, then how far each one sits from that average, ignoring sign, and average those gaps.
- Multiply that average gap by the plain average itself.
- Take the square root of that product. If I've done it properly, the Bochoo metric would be 4.6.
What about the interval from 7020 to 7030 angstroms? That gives 4.9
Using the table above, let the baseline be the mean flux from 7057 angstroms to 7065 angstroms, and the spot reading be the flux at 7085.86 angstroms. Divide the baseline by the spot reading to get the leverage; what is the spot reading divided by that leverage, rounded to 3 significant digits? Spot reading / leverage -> 24.6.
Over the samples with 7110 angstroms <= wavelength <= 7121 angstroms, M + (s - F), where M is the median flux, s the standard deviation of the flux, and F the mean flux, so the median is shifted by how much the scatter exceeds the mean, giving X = 0.5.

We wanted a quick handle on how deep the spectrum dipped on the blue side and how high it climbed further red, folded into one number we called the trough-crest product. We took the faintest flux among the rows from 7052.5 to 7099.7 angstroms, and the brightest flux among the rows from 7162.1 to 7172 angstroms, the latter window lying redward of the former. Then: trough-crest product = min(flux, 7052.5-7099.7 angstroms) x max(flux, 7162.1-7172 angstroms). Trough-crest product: 612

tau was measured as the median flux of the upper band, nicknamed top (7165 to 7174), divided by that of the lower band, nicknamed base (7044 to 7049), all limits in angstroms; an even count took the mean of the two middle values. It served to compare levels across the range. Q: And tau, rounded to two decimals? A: 0.97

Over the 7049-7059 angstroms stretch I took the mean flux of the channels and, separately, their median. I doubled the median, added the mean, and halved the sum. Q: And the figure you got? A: 38.7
